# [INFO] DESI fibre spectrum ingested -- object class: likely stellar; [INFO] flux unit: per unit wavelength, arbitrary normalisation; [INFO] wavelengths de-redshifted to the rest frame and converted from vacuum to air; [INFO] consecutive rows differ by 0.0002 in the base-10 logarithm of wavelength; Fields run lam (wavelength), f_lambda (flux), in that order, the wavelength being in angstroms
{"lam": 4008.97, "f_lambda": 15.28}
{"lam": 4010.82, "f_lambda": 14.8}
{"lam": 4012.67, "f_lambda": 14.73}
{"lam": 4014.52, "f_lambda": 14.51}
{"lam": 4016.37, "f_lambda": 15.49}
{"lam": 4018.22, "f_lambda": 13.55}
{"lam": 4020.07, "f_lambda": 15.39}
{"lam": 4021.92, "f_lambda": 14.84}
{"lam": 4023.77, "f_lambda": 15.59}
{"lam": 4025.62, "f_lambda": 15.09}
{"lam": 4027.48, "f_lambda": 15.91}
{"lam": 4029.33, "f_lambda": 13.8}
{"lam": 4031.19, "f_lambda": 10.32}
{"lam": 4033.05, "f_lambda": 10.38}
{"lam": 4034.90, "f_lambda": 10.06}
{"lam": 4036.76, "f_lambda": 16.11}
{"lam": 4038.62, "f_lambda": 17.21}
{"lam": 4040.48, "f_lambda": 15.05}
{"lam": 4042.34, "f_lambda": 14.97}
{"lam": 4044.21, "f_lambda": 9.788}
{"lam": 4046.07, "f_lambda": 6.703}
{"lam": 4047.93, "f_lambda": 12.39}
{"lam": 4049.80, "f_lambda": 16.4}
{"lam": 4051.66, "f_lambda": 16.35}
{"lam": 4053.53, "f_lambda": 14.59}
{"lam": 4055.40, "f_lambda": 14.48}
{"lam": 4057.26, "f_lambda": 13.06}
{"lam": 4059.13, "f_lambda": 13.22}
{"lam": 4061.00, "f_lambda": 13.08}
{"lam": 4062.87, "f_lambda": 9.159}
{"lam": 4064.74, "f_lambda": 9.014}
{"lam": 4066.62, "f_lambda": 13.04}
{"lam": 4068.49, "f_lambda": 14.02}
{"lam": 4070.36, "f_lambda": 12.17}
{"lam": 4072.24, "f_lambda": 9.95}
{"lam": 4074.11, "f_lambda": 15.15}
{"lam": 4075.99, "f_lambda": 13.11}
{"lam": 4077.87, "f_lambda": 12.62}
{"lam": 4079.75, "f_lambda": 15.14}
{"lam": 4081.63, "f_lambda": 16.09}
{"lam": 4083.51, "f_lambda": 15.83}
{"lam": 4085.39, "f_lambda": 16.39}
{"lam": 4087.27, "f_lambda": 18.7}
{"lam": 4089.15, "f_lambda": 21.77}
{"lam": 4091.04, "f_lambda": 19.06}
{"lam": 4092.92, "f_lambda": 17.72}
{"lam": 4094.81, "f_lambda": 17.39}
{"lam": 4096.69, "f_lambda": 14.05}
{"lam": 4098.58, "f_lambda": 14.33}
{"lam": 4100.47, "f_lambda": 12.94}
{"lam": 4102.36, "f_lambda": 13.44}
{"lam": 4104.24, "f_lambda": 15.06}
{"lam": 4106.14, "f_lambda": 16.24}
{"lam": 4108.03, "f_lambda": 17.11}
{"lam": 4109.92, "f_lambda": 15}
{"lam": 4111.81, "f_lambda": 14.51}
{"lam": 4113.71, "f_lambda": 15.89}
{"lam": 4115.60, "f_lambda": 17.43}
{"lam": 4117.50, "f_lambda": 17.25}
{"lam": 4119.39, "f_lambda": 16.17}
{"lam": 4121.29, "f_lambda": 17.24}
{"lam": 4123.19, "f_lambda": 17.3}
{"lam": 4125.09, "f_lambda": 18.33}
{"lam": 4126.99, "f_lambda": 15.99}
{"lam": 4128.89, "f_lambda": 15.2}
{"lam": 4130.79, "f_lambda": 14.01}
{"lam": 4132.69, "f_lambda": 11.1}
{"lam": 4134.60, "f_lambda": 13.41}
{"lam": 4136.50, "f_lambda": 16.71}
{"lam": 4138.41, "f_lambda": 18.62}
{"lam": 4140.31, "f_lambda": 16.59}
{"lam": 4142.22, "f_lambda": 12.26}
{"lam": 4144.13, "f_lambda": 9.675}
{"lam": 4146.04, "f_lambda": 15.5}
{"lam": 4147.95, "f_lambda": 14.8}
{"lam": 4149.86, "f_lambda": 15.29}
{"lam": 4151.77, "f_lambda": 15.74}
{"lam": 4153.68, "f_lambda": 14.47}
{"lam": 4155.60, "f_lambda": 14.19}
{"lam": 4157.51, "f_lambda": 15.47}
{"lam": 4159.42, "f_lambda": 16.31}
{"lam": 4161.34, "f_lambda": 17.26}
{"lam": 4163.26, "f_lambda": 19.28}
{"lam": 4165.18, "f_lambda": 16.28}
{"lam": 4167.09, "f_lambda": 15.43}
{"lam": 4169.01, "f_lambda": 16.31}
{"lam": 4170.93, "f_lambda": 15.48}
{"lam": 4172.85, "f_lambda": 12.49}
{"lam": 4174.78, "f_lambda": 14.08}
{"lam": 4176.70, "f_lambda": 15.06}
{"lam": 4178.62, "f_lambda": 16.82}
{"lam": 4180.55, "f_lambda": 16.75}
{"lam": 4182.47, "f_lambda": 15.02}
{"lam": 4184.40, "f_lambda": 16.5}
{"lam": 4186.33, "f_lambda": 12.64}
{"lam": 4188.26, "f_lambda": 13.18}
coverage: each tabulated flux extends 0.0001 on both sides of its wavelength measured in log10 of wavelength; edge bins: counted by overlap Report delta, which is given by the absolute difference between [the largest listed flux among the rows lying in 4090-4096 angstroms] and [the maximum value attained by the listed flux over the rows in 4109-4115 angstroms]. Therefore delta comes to 3.2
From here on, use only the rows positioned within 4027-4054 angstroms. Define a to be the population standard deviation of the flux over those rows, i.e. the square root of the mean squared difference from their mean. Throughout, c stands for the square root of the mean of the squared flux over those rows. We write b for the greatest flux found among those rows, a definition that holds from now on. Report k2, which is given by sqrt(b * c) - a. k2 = 12.3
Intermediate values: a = 3.07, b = 17.21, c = 13.7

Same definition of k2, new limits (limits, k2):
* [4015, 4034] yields 13.0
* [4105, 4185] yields 15.5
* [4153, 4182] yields 15.9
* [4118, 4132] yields 16.0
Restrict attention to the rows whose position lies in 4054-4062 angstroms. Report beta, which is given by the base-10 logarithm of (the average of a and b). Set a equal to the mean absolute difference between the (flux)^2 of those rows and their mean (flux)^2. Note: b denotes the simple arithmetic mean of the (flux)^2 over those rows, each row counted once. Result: 1.99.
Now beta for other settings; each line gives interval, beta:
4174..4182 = 2.15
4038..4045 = 2.13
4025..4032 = 2.08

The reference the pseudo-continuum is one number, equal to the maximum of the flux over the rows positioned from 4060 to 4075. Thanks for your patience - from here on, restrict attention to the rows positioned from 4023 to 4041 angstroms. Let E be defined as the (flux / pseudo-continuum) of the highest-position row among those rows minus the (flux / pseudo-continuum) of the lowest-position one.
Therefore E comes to -0.04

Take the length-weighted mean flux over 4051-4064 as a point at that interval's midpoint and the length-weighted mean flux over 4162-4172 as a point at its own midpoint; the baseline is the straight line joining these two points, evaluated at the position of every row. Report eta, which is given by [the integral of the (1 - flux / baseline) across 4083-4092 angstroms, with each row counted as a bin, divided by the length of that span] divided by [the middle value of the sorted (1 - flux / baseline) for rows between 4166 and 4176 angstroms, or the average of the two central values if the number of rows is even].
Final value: -4.3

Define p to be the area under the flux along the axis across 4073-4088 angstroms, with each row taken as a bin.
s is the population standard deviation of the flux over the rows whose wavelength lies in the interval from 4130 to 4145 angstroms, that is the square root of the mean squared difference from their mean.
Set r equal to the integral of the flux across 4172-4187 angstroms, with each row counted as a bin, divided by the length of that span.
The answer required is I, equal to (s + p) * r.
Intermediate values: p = 229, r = 15.0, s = 2.9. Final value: 3473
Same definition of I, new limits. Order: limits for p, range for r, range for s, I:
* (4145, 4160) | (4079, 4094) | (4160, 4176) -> 4042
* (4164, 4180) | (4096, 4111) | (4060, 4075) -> 3660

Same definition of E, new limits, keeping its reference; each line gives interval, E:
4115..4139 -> 0.08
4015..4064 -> -0.42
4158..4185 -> 0.01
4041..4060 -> -0.12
